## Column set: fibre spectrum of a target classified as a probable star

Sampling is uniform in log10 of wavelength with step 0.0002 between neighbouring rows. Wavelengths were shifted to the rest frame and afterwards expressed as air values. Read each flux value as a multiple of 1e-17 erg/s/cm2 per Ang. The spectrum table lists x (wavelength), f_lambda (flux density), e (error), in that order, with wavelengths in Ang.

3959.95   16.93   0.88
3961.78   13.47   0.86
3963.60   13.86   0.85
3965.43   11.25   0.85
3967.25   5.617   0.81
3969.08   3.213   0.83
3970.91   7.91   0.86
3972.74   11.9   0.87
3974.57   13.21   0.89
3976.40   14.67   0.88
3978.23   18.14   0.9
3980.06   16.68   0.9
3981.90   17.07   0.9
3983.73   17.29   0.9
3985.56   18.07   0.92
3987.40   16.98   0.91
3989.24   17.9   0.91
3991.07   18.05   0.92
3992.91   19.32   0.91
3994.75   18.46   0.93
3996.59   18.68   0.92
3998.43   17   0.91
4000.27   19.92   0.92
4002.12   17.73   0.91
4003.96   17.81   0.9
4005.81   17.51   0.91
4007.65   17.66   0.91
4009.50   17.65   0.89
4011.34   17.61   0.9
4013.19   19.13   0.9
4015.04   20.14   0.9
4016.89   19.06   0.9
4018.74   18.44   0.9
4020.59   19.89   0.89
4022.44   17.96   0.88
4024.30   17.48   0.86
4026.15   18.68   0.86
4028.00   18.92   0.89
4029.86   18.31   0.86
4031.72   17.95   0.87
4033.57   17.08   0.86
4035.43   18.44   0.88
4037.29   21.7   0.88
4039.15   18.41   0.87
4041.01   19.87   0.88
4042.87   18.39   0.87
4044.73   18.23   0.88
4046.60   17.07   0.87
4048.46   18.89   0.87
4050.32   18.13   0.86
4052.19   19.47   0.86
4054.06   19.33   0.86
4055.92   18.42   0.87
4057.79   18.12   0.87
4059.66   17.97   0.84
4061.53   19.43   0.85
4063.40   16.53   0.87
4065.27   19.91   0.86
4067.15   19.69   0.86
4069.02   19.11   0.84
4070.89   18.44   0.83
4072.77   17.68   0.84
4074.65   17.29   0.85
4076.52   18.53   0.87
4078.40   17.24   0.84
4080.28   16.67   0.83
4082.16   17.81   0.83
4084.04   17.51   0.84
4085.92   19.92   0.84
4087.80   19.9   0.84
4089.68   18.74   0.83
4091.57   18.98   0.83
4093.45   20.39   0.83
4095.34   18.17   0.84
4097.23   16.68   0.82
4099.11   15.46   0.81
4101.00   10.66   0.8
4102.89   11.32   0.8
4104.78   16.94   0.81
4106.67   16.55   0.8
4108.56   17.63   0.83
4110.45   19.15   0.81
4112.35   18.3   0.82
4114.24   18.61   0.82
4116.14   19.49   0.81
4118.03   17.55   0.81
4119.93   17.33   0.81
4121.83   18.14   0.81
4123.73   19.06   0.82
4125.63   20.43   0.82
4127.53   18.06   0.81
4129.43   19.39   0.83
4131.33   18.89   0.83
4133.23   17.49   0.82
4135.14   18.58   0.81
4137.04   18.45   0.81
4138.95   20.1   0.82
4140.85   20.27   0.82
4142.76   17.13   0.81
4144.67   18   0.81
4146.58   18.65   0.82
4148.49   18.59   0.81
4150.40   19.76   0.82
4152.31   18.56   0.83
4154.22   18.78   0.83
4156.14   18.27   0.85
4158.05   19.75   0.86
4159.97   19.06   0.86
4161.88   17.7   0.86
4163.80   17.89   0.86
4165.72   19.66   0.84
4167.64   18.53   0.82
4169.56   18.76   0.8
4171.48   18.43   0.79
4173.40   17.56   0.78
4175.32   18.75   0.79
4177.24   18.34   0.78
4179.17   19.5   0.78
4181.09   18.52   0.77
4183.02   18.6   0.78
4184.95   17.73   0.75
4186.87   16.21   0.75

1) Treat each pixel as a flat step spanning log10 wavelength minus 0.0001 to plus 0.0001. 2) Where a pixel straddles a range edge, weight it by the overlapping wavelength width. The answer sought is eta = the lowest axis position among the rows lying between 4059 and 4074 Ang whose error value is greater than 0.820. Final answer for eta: 4059.66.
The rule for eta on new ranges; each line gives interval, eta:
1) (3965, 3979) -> 3965.43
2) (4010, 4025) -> 4011.34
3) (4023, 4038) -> 4024.30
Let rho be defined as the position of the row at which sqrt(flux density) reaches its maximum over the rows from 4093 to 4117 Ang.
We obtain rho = 4093.45 Ang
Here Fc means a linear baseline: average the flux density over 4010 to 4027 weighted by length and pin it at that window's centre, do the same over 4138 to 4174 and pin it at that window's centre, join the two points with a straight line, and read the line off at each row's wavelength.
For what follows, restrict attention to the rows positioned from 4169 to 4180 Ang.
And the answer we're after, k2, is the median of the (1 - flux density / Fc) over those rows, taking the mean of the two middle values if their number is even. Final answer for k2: 0.007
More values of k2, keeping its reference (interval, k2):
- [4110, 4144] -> 0.006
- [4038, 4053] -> 0.016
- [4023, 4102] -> 0.016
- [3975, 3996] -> 0.042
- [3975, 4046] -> 0.031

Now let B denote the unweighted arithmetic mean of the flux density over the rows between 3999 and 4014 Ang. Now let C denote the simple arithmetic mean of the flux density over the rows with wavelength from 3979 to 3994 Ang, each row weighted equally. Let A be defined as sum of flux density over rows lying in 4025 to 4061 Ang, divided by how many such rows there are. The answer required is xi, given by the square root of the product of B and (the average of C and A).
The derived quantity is 18.1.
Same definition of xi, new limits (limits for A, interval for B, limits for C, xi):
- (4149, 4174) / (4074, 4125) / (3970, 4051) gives 17.9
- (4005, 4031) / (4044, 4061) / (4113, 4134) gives 18.5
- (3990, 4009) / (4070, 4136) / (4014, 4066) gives 18.1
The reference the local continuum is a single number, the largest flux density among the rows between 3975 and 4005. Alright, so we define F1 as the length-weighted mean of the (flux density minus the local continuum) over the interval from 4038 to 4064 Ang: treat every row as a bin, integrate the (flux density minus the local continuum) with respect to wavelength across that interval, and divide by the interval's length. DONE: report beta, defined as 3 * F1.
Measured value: -4.3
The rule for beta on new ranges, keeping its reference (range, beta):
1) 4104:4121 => -5.9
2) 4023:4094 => -4.2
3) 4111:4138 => -4.1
